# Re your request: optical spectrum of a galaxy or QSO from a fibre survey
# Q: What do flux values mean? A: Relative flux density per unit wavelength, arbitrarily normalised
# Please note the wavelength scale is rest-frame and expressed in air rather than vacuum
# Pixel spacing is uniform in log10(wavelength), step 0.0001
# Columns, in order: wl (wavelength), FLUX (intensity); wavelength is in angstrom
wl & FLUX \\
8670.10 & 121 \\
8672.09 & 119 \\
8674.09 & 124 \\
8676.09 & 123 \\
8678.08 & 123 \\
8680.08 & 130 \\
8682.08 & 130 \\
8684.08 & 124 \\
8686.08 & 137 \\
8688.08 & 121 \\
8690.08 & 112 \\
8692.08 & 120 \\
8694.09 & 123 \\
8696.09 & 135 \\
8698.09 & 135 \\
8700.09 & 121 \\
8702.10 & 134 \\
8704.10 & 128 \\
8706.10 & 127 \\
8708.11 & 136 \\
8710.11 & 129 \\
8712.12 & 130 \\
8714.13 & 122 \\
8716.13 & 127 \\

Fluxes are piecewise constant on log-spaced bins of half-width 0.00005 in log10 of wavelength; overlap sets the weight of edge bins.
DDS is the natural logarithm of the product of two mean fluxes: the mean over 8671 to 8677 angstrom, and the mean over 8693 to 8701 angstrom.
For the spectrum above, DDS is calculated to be 9.66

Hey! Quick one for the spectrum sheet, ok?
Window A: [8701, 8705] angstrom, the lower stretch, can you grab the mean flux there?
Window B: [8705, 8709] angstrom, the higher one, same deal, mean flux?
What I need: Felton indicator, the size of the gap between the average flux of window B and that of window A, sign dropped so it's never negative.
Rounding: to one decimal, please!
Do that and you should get 0.5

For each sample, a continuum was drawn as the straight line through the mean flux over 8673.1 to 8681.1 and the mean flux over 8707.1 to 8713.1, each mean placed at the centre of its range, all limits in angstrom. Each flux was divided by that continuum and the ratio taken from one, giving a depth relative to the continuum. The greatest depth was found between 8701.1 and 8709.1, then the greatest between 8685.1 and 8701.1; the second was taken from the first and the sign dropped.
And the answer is 0.093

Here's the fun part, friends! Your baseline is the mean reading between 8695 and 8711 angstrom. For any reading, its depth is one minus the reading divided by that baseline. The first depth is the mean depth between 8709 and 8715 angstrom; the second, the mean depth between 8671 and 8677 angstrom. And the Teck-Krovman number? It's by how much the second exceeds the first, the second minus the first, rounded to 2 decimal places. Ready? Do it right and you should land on 0.04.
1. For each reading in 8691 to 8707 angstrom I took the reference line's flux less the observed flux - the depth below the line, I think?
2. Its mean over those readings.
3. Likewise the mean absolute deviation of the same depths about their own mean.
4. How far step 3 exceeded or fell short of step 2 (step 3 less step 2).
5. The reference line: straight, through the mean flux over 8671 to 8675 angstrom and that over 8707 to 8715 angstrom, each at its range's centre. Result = 6.2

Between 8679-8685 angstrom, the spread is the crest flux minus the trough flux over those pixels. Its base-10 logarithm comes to 0.8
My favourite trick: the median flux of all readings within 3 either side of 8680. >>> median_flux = 130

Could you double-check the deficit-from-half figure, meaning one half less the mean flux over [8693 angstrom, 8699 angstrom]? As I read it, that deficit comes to -130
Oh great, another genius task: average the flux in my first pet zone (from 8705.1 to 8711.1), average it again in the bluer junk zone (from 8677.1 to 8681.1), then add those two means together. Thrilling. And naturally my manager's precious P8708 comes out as 257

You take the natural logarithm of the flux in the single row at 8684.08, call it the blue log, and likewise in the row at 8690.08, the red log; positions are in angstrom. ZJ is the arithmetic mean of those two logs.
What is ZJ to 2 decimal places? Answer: 4.77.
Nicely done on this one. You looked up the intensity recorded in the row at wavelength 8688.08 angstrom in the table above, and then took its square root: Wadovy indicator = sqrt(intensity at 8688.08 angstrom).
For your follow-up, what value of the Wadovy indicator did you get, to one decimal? 11.0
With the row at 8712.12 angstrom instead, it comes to 11.4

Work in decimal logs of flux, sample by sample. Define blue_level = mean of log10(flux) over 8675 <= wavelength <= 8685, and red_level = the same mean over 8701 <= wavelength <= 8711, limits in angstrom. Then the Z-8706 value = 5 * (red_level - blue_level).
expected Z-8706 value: 0.08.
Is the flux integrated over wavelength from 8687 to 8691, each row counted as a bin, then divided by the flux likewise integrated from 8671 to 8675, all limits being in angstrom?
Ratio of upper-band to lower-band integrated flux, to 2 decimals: 0.96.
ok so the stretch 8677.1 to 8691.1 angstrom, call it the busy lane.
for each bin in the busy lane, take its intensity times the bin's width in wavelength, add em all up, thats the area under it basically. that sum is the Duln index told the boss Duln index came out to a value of 1754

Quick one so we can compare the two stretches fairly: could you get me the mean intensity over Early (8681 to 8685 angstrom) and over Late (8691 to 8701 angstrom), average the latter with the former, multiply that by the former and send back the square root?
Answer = 127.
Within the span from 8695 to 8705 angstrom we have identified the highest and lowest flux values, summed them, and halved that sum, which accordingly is 128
